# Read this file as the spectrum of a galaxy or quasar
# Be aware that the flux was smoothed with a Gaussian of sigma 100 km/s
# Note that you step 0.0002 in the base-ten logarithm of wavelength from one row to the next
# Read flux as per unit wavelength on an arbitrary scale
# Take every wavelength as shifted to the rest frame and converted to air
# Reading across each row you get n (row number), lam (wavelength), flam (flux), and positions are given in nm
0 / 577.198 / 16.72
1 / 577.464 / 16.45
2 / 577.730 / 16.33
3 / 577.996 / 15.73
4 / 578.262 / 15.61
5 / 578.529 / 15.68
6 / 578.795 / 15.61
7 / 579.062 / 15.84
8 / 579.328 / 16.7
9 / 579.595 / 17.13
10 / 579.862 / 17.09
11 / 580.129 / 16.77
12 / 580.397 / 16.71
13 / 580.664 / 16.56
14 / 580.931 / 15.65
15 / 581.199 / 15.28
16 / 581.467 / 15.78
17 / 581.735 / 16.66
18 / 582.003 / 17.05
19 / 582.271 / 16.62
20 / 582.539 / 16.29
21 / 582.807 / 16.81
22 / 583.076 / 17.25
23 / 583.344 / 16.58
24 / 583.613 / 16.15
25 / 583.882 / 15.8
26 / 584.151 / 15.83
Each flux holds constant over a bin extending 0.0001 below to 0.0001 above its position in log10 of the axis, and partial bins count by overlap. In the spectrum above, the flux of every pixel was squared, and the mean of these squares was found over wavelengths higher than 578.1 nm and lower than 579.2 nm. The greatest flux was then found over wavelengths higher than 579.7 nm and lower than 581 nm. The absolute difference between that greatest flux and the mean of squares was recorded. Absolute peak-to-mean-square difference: 229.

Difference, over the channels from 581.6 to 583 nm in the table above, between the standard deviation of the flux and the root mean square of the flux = -16.4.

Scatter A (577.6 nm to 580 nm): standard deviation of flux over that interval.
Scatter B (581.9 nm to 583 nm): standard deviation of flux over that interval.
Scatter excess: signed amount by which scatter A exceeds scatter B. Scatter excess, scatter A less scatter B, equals 0.32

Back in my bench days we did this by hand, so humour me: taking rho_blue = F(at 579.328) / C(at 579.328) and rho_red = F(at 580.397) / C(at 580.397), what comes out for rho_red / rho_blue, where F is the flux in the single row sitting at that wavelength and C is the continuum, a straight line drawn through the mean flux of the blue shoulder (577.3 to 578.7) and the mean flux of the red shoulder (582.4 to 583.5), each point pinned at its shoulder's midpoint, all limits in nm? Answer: 0.99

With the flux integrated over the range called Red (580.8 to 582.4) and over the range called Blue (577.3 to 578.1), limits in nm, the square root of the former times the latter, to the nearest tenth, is 18.3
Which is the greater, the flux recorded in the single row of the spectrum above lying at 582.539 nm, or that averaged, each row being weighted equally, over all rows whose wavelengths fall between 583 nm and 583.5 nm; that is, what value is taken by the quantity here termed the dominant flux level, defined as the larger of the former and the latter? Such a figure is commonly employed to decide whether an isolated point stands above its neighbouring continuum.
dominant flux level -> 16.9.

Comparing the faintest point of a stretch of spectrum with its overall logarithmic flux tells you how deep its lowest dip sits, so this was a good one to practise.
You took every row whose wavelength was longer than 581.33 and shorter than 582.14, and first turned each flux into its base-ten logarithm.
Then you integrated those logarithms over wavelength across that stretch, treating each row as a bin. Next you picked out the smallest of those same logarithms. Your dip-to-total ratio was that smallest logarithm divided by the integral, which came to 1.2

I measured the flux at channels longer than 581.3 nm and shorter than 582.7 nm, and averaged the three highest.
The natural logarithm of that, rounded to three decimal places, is 2.820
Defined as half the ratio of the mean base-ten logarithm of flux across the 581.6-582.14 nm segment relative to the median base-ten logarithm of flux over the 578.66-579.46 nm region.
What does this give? 0.511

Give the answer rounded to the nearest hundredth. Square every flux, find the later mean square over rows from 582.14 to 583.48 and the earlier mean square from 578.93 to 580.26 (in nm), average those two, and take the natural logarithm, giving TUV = 5.63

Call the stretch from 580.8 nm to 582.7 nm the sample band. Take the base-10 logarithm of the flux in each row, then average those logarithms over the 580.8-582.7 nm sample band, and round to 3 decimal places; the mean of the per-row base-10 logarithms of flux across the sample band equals 1.209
